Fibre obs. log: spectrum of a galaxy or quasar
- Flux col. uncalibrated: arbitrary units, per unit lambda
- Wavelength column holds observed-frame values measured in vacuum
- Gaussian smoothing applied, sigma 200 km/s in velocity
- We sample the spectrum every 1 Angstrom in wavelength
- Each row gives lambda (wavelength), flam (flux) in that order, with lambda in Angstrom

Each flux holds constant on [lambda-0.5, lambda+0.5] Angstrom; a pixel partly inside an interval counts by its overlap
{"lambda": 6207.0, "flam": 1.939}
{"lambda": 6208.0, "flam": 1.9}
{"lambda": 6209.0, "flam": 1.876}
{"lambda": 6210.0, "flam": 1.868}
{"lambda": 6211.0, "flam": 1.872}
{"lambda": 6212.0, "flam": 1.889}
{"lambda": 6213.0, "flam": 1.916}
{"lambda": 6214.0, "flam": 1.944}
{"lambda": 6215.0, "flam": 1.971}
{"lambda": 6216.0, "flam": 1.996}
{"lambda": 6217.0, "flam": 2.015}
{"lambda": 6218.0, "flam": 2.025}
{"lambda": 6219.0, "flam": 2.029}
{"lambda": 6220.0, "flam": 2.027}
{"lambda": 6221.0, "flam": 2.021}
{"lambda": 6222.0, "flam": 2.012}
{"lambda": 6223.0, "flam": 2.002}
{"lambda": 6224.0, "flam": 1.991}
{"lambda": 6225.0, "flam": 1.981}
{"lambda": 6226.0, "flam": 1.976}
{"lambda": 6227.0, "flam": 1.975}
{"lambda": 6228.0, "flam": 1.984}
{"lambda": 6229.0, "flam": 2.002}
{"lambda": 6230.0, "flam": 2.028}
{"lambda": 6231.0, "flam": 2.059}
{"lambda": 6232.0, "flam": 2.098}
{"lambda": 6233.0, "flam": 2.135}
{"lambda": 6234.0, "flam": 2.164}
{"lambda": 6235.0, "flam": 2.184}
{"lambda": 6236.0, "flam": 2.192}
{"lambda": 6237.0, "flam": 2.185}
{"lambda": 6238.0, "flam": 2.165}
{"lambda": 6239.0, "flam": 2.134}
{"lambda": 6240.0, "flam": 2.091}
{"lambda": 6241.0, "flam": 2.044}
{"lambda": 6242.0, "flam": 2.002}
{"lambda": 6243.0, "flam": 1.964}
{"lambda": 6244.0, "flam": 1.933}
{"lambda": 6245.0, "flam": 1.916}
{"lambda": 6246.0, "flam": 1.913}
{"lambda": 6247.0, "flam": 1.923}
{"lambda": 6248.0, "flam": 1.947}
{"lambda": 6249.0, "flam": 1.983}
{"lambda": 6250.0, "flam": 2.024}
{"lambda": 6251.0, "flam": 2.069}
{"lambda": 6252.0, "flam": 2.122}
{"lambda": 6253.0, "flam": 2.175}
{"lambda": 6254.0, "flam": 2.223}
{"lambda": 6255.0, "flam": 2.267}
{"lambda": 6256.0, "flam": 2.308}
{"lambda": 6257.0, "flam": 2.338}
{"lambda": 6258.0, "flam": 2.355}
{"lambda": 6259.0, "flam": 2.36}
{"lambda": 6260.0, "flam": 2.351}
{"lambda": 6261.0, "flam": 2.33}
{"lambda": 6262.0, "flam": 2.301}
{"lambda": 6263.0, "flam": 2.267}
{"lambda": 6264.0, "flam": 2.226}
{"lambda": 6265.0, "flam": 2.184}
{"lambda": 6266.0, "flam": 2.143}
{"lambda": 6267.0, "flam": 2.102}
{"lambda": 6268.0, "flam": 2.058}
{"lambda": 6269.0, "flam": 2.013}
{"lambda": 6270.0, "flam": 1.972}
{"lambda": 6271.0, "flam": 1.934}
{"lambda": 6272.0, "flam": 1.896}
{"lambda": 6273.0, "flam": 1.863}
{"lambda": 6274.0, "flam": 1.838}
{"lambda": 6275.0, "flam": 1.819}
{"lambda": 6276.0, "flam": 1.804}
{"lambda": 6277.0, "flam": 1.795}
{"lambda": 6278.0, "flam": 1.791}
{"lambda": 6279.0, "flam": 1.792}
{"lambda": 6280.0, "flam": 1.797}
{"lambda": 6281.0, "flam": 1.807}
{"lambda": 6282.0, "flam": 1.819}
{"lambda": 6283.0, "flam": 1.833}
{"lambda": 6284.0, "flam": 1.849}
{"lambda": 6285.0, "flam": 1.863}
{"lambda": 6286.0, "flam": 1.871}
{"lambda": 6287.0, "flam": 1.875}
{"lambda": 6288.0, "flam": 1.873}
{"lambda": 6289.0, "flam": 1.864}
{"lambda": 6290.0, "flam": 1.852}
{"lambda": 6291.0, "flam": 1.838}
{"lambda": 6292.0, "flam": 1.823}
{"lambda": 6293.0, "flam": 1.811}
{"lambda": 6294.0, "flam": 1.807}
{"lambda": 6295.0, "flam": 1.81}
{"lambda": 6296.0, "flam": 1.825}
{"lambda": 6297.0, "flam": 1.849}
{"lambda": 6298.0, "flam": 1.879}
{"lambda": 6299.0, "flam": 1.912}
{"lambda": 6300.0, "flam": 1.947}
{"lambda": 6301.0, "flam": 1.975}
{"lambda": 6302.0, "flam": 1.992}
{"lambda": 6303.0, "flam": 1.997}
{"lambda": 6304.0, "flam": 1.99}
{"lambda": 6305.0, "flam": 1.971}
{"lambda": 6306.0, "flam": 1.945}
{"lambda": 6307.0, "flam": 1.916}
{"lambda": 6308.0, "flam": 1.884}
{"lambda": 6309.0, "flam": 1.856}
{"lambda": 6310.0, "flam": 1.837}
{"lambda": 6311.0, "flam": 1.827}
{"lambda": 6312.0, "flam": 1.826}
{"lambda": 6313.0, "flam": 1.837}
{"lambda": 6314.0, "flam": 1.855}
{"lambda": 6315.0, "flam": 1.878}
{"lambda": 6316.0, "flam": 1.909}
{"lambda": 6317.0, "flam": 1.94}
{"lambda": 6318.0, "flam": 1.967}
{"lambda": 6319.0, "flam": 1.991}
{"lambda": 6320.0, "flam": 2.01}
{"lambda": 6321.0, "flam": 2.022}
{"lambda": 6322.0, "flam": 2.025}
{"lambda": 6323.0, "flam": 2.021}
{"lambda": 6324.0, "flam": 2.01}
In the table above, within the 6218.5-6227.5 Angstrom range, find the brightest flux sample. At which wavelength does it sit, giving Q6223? 6219.0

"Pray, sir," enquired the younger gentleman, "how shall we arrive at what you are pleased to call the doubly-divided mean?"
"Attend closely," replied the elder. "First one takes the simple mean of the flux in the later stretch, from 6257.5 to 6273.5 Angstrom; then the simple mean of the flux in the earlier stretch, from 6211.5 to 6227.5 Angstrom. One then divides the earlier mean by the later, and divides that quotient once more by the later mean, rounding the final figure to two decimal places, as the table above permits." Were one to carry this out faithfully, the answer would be 0.43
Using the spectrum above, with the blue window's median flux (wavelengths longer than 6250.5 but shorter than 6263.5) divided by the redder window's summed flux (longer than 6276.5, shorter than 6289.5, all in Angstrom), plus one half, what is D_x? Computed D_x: 0.597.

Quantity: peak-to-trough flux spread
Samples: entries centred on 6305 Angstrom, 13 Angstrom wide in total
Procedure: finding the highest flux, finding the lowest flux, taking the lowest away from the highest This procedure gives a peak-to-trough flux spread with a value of 0.17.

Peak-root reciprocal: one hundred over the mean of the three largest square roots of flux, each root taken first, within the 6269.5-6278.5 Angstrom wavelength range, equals 72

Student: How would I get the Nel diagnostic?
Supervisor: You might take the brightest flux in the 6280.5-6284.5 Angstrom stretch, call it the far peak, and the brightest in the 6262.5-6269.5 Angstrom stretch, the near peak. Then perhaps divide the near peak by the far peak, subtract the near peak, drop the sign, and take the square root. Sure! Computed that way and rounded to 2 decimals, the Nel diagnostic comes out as 1.02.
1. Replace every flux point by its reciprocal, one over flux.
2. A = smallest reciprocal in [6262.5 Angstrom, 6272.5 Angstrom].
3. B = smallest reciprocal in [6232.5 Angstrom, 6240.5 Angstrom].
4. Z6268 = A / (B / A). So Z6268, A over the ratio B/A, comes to 0.43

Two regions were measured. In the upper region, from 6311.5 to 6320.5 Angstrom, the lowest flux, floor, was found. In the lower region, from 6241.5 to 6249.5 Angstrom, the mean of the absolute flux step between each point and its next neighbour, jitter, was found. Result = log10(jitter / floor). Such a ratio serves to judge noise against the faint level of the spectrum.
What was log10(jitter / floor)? -1.91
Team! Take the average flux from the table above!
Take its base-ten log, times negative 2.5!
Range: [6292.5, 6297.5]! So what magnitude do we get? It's -0.650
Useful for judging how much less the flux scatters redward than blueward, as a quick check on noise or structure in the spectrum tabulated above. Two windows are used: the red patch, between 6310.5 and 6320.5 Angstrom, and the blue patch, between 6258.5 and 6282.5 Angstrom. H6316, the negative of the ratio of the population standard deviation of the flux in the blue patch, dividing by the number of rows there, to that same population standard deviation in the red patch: -3.1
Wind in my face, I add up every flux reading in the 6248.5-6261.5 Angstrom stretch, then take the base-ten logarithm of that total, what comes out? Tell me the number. 1.46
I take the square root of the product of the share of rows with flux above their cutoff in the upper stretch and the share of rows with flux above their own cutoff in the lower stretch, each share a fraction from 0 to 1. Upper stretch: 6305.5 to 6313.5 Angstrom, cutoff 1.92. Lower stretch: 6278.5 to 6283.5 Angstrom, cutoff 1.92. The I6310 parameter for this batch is 0.0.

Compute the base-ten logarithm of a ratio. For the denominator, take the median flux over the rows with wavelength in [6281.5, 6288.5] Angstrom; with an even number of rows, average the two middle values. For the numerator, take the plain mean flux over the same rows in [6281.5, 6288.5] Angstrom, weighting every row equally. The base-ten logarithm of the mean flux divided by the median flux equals -0.0019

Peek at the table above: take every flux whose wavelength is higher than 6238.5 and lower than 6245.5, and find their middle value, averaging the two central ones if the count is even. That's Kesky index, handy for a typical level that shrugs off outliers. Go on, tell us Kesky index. 2.00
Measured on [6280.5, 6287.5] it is 1.85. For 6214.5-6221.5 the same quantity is 2.02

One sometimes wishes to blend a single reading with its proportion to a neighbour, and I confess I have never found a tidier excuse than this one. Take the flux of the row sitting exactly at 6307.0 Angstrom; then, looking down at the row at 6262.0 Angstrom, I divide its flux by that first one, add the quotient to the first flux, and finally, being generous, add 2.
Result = 5.12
